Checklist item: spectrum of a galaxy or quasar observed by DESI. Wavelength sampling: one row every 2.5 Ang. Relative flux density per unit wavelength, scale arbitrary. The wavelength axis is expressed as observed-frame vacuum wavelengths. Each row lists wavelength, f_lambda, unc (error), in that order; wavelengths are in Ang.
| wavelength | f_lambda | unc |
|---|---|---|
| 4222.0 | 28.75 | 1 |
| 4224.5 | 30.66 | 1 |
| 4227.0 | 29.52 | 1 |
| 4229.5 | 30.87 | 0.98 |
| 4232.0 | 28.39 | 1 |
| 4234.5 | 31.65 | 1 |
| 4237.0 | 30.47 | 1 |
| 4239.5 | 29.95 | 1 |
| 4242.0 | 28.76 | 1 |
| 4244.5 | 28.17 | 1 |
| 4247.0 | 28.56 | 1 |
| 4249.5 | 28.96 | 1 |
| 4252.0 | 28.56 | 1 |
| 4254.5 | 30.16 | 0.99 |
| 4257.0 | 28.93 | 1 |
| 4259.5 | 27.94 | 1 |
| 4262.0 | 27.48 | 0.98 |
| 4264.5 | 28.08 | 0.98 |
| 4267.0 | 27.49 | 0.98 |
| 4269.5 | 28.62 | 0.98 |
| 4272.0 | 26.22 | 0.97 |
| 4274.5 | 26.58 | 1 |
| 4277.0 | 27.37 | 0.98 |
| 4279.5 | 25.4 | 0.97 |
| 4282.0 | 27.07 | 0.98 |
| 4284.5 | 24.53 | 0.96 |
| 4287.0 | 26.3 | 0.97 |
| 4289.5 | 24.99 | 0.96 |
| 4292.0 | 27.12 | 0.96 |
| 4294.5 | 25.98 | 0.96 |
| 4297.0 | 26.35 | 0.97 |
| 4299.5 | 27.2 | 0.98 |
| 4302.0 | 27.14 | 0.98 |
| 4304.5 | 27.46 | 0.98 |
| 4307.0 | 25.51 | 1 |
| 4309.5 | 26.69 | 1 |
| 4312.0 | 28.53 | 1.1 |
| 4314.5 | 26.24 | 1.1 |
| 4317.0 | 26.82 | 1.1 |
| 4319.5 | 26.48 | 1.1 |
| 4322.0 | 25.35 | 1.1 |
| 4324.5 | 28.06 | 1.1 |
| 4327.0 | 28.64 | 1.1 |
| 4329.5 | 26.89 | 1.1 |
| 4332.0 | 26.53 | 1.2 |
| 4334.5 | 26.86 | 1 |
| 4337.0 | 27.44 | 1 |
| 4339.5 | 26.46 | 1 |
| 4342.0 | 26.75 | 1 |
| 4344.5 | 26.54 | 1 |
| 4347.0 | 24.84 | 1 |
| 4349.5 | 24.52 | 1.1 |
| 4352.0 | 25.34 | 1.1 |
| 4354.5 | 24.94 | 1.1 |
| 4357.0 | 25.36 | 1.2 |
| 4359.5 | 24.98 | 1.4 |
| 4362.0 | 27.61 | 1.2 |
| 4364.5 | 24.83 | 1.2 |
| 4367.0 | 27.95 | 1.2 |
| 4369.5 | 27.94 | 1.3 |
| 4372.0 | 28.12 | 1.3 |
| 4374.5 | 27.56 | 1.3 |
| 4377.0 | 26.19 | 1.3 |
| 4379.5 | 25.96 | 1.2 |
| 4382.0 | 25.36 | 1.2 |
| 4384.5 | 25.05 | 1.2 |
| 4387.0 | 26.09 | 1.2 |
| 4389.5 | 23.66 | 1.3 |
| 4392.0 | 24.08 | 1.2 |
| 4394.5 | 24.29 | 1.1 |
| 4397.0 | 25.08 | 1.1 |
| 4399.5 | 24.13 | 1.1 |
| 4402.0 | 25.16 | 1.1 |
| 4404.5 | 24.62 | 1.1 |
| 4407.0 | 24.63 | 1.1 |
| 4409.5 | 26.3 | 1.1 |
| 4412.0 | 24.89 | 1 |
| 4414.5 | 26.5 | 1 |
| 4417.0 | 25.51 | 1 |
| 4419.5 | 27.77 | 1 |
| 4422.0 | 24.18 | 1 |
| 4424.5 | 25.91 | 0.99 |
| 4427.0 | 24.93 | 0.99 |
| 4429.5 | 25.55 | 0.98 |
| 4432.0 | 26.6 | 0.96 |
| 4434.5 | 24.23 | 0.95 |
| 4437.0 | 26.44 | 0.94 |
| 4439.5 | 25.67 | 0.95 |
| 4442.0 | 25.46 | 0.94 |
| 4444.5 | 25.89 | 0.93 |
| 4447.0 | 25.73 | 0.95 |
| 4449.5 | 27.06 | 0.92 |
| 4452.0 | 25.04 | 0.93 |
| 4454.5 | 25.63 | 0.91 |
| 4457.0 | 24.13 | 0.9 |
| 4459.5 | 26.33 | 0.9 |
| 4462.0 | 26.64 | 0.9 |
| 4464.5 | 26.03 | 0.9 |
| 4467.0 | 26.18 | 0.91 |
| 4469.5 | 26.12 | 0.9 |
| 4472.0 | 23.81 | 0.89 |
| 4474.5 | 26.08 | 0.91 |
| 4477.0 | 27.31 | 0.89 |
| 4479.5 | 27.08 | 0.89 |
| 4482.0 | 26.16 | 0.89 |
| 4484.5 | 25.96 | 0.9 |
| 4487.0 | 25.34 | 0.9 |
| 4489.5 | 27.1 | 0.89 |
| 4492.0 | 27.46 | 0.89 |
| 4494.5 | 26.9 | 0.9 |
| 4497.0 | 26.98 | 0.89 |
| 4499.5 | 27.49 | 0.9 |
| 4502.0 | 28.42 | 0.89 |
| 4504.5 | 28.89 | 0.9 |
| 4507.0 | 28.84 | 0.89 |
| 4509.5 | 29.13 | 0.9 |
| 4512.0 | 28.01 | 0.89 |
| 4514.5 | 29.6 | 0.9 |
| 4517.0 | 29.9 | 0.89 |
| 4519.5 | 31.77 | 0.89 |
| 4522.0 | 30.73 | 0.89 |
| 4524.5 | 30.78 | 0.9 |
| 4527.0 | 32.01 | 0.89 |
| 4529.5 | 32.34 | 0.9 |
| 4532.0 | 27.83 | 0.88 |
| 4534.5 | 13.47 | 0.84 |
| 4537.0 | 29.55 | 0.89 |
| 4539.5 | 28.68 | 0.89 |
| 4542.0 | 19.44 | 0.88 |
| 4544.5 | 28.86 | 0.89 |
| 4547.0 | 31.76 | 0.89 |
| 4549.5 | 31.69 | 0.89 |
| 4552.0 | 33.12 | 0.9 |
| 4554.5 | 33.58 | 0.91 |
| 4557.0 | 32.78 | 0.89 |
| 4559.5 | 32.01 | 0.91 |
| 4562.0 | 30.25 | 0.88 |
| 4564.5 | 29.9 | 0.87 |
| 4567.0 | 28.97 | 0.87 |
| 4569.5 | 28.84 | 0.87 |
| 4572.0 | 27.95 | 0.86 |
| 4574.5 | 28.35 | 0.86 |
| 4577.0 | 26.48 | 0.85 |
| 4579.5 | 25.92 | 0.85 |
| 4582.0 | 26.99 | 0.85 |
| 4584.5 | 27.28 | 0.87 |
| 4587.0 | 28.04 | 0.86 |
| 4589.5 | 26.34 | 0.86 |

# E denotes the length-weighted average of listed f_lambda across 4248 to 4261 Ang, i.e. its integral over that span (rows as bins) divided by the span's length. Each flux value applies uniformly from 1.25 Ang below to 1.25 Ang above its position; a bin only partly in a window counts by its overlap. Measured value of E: 28.9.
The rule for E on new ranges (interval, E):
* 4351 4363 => 25.6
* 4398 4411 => 25.0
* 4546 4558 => 32.6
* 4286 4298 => 26.1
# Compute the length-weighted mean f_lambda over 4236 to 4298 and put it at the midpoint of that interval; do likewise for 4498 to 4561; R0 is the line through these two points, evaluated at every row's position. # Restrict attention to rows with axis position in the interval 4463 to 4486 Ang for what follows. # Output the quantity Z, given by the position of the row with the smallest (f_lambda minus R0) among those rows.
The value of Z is 4472.0 Ang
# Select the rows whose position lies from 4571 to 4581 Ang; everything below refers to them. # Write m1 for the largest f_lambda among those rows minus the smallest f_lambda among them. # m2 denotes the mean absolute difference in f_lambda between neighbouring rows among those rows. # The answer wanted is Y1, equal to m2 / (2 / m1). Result 1.1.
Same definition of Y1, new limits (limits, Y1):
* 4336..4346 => 0.2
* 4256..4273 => 1.4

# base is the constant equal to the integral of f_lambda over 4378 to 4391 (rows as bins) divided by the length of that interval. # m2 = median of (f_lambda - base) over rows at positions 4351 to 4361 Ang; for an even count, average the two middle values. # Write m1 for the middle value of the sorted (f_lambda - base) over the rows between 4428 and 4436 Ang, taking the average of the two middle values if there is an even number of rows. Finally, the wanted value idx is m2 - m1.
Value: 0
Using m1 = 0.3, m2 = -0.1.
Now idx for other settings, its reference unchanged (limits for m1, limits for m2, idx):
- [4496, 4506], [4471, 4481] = -1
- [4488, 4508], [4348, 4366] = -2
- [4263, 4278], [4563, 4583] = 1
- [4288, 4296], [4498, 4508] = 3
